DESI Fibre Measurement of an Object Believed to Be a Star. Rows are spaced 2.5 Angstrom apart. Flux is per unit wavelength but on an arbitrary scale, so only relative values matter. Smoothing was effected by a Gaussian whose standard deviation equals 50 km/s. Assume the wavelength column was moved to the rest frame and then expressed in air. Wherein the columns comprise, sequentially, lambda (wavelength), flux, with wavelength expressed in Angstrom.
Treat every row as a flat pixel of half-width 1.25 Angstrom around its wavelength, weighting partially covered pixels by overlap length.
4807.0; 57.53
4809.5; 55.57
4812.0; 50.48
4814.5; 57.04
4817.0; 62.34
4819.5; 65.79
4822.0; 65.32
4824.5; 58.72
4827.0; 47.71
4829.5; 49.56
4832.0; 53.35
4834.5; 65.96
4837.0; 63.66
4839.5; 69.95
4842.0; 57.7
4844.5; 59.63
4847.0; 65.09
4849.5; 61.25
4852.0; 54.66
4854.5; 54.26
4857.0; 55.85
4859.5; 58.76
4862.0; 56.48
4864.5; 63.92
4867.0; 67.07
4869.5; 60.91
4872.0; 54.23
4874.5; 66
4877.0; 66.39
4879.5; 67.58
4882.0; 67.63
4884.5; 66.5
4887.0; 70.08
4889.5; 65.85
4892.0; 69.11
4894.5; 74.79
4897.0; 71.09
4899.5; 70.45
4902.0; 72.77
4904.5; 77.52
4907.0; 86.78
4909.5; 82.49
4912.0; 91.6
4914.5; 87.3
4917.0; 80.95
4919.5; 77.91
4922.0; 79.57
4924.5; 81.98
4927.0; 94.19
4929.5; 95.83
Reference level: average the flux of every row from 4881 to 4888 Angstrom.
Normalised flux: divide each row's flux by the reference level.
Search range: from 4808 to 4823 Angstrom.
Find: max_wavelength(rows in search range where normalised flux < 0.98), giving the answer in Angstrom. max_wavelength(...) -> 4822.0 Angstrom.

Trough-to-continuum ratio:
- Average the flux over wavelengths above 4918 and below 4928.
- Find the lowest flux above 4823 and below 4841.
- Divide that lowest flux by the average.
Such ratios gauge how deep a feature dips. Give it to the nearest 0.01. 0.57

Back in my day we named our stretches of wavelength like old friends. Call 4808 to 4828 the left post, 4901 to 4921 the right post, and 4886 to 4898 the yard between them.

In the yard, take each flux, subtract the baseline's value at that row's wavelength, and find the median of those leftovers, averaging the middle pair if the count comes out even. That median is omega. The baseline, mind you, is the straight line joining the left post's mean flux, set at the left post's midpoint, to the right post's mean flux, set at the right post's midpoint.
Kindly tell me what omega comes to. -7.5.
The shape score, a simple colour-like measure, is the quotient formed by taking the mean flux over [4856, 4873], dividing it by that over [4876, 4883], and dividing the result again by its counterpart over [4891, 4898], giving 0.0124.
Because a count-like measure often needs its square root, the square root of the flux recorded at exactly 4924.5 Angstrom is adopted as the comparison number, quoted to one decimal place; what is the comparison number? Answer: 9.1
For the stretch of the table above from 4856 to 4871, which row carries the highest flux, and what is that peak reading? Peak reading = 67.07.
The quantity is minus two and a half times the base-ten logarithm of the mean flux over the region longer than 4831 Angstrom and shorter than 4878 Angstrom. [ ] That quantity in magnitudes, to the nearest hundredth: -4.46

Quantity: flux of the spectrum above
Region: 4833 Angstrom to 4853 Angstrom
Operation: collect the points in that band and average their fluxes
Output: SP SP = 62.2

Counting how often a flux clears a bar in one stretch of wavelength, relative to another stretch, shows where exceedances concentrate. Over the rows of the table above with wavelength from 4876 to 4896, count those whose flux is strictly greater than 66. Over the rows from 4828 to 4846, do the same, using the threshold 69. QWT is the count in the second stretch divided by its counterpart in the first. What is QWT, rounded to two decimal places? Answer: 0.14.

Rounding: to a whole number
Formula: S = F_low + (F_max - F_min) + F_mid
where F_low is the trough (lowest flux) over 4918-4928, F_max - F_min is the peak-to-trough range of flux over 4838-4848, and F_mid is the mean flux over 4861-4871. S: 152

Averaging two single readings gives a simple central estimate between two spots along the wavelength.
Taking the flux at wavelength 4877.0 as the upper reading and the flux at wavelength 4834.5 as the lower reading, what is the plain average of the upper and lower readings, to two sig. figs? 66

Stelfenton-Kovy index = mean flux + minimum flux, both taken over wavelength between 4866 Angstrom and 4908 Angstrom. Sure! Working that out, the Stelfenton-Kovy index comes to 123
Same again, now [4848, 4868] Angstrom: 113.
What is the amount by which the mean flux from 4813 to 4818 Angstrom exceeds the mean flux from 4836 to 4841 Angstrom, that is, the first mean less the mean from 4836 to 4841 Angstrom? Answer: -7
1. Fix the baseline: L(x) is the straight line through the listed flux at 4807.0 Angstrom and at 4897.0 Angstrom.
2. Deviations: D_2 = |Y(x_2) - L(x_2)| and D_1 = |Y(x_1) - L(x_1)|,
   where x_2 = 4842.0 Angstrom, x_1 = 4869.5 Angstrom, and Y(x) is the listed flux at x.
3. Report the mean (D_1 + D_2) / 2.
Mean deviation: 6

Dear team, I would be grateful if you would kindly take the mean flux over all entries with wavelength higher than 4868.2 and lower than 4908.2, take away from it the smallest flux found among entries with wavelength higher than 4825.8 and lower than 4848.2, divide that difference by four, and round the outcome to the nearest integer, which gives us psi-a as 5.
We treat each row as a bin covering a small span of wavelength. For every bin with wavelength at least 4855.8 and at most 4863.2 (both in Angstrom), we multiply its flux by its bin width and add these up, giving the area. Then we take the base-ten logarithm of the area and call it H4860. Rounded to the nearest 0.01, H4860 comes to 2.63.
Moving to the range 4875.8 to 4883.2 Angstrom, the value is 2.70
